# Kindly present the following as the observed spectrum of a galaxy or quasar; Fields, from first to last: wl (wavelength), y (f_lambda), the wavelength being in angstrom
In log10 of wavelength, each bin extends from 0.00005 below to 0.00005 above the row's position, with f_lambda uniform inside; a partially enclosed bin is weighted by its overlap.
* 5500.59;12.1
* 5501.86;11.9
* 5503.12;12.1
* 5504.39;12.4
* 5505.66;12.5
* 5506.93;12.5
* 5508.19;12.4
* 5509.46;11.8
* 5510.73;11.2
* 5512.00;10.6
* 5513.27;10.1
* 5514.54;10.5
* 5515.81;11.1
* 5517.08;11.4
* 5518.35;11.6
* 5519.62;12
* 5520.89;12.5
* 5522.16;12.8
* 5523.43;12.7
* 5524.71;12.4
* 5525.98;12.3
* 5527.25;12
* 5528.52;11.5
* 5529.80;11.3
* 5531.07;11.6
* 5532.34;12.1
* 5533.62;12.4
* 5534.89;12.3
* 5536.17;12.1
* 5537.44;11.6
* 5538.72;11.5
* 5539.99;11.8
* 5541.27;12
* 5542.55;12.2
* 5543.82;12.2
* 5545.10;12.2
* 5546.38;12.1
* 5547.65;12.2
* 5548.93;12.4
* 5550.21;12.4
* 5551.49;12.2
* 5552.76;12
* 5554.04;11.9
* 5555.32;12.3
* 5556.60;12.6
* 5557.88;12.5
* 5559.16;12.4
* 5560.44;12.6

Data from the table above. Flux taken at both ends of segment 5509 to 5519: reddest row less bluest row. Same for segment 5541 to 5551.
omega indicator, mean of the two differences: 0.10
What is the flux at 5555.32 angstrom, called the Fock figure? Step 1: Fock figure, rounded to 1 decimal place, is 12.3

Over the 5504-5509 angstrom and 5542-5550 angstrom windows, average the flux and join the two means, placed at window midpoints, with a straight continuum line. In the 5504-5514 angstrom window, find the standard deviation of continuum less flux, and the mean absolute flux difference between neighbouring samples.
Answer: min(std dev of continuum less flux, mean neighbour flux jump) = 0.36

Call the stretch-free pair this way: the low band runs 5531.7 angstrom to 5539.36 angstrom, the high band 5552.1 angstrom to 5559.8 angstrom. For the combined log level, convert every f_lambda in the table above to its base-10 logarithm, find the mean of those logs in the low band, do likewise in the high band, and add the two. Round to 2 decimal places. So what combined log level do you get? 2.17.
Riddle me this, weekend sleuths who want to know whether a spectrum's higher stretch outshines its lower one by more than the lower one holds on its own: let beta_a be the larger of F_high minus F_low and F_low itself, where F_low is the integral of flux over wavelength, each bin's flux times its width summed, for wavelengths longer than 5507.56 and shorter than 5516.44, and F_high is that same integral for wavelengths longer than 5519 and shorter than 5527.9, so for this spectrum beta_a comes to 99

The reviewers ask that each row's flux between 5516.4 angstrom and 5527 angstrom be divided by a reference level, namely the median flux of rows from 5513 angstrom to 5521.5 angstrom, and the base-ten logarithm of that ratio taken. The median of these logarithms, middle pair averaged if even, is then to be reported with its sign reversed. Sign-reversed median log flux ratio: -0.035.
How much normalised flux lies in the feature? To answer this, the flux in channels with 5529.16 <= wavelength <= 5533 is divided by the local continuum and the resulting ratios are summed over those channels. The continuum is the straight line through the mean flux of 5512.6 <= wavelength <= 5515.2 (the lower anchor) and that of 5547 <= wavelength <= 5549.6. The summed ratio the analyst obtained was 3.1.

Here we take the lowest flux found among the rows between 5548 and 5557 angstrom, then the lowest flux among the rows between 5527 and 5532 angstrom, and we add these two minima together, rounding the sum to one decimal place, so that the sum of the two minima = 23.2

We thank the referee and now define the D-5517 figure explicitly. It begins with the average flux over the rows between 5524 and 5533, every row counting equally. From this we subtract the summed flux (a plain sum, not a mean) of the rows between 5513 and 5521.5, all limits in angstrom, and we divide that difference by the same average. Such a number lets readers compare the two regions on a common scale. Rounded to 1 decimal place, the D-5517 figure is -5.7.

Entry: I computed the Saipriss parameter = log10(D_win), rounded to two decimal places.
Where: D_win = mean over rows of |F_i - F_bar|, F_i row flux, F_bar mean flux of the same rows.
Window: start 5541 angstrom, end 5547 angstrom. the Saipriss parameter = -1.14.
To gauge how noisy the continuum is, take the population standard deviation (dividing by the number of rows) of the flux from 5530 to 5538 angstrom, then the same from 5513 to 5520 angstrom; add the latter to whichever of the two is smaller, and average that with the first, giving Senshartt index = 0.64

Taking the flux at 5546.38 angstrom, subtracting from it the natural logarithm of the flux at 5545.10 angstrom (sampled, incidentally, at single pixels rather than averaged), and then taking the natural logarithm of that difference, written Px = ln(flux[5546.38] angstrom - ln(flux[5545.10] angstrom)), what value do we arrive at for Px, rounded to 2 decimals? 2.26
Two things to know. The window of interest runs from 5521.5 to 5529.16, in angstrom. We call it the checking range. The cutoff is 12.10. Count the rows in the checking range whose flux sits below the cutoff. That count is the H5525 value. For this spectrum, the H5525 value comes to 2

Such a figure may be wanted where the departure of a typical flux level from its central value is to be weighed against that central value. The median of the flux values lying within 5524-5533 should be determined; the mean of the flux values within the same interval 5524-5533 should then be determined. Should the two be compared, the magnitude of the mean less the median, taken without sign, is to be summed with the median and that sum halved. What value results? 6.06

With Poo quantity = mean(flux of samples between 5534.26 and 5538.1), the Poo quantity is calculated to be 12.0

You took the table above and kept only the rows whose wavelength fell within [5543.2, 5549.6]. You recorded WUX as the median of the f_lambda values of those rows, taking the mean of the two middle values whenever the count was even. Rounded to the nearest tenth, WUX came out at 12.2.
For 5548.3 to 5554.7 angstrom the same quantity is 12.2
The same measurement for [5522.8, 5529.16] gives 12.3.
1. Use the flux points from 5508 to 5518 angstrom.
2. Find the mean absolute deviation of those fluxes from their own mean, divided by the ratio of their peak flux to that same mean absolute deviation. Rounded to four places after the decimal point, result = 0.0255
